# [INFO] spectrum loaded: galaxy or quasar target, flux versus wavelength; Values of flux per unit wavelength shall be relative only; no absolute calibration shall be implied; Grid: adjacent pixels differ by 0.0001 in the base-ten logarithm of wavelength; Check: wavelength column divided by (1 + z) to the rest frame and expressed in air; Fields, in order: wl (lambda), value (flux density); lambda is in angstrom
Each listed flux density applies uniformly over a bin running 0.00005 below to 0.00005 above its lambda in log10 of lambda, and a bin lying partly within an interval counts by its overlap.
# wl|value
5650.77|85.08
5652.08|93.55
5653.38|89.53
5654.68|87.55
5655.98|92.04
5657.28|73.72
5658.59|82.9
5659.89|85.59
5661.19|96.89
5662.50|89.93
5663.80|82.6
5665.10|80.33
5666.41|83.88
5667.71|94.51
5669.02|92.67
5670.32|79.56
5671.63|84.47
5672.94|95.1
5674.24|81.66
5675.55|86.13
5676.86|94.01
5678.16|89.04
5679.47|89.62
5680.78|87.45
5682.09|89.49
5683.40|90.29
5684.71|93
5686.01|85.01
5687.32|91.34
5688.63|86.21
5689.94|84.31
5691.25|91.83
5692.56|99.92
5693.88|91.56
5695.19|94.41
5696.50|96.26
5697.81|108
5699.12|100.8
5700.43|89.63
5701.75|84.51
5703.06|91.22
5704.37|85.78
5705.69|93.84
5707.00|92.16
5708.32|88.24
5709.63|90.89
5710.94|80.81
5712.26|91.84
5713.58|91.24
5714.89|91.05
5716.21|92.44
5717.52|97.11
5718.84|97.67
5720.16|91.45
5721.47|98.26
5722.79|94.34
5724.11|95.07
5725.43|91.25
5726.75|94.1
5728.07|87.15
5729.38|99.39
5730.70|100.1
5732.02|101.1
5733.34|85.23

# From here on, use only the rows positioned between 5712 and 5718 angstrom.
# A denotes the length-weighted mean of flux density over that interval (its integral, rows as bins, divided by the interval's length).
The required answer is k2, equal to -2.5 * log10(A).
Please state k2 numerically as -4.92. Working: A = 93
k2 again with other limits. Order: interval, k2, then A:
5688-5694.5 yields -4.89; 91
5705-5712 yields -4.88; 89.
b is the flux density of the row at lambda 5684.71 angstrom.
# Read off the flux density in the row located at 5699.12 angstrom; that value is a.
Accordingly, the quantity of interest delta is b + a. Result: 194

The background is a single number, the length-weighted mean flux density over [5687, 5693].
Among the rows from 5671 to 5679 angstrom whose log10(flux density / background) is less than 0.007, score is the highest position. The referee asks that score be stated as 5678.16 angstrom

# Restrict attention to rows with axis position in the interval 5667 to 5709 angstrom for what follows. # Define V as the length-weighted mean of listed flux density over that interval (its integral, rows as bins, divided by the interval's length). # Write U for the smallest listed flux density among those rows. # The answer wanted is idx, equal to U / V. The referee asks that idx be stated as 0.88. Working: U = 79.56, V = 90.7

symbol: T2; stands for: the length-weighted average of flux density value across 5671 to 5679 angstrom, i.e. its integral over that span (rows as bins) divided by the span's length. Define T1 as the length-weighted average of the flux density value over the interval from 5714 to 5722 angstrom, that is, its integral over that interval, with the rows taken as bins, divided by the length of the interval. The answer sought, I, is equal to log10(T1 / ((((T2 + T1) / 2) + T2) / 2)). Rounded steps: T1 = 94.6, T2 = 88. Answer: 0.02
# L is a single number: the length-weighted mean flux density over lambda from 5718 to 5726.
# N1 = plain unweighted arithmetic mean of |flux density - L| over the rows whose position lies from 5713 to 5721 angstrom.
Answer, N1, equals 3.0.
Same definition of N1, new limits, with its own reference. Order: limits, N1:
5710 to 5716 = 6.0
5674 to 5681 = 6.7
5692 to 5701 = 5.0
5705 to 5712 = 5.5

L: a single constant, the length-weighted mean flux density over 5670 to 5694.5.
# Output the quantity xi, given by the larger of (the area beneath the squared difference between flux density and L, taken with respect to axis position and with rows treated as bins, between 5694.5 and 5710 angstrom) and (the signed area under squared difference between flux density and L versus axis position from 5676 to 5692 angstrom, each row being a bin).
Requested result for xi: 855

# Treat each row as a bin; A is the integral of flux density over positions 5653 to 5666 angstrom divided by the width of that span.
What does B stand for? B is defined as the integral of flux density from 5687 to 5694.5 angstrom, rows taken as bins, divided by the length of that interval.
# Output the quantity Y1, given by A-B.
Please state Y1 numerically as -4.7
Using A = 86.0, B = 90.7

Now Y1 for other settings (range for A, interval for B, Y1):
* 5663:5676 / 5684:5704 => -6.3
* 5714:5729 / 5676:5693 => 3.8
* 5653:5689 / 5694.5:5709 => -5.5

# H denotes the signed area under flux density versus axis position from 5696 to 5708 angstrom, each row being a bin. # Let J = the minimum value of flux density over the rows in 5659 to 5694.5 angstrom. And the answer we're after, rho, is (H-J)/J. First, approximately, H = 1120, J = 79.56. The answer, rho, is 13.1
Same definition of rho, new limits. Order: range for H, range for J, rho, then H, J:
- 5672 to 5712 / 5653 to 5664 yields 48.2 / 3629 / 73.72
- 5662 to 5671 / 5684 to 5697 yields 8.2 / 776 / 84.31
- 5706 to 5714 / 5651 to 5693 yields 8.7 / 715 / 73.72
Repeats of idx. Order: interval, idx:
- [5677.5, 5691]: 0.95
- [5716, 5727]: 0.96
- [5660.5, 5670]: 0.91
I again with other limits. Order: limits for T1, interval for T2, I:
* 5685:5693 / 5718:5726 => -0.02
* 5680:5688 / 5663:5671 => 0.01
